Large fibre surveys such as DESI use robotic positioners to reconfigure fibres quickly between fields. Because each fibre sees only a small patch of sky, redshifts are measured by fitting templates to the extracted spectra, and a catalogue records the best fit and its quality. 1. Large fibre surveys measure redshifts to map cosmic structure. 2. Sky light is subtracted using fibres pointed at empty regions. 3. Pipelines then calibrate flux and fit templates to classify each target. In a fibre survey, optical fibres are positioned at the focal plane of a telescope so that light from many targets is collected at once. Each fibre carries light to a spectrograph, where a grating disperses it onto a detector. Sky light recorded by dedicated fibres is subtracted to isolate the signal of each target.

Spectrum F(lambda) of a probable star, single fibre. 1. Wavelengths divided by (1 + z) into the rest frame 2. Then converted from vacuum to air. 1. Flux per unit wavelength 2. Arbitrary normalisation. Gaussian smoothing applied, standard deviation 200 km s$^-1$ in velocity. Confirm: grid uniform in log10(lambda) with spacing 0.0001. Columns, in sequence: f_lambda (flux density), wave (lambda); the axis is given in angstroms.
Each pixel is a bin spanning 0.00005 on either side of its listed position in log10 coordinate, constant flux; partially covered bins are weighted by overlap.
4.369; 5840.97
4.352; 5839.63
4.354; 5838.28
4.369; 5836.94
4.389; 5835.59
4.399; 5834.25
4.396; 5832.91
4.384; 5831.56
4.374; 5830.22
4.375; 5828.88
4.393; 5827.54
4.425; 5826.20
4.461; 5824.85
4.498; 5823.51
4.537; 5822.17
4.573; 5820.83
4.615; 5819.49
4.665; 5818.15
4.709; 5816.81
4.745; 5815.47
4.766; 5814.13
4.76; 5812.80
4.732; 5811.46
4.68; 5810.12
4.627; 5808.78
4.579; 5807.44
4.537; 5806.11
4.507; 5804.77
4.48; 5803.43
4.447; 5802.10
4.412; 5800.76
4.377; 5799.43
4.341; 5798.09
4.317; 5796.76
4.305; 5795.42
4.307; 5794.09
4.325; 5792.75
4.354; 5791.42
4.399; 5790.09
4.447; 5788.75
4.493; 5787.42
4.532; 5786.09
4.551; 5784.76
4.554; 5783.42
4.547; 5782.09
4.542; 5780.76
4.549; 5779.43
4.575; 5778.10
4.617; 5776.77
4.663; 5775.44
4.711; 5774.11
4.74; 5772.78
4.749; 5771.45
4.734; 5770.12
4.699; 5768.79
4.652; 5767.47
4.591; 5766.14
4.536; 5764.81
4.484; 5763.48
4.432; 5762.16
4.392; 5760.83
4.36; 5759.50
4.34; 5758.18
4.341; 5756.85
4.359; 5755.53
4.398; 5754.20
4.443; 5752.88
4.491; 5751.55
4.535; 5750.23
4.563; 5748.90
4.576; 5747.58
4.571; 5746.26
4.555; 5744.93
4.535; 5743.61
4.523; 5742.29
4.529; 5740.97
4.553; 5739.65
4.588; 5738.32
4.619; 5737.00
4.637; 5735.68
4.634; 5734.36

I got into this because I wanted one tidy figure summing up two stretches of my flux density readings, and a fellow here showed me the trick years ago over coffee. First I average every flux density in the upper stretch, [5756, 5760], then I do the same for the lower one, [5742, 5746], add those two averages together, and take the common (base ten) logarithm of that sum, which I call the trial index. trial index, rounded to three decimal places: 0.949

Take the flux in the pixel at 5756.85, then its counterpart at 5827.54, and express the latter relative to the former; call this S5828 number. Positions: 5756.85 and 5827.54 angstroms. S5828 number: 1.01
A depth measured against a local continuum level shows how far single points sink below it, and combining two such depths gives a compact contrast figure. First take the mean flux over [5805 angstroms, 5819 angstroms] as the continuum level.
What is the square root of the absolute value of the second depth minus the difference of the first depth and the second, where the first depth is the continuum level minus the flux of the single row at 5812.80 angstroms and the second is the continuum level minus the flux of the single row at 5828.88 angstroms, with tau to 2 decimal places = 0.83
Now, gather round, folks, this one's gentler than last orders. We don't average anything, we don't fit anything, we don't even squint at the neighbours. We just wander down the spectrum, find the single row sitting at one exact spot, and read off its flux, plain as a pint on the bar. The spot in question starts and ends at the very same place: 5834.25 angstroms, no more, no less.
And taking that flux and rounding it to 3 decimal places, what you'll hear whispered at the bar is 4.399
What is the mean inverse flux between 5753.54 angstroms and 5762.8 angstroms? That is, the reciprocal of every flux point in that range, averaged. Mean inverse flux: 0.229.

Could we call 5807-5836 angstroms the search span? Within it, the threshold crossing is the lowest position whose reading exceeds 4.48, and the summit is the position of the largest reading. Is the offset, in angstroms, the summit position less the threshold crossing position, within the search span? 6.7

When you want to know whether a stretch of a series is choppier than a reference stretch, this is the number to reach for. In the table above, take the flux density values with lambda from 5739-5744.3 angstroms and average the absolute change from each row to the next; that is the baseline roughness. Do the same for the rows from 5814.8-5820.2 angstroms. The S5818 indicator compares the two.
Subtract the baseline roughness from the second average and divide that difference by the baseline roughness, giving 2.1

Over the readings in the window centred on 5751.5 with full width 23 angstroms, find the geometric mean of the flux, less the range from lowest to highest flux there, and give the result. 4.23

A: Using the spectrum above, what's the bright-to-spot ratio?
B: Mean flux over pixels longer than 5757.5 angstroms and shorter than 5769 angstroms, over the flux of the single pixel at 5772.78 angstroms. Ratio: 0.95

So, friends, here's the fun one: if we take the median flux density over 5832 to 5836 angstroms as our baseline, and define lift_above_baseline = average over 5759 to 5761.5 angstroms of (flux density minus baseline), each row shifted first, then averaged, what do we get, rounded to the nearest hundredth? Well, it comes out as -0.02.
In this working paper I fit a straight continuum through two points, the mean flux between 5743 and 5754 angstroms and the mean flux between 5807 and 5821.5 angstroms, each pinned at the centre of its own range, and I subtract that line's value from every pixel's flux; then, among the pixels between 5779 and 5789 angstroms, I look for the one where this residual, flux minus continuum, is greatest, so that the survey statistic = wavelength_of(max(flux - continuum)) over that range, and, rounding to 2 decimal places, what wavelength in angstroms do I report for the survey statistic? 5779.43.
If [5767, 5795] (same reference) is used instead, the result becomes 5771.45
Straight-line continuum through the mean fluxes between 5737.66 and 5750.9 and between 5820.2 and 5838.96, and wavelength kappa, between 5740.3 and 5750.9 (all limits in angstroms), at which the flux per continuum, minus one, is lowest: 5742.29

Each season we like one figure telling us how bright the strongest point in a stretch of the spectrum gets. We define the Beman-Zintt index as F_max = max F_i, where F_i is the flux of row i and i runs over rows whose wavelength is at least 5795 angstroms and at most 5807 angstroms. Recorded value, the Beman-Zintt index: 4.537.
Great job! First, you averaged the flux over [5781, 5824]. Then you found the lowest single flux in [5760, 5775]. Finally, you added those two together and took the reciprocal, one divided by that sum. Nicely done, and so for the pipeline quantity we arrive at 0.112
